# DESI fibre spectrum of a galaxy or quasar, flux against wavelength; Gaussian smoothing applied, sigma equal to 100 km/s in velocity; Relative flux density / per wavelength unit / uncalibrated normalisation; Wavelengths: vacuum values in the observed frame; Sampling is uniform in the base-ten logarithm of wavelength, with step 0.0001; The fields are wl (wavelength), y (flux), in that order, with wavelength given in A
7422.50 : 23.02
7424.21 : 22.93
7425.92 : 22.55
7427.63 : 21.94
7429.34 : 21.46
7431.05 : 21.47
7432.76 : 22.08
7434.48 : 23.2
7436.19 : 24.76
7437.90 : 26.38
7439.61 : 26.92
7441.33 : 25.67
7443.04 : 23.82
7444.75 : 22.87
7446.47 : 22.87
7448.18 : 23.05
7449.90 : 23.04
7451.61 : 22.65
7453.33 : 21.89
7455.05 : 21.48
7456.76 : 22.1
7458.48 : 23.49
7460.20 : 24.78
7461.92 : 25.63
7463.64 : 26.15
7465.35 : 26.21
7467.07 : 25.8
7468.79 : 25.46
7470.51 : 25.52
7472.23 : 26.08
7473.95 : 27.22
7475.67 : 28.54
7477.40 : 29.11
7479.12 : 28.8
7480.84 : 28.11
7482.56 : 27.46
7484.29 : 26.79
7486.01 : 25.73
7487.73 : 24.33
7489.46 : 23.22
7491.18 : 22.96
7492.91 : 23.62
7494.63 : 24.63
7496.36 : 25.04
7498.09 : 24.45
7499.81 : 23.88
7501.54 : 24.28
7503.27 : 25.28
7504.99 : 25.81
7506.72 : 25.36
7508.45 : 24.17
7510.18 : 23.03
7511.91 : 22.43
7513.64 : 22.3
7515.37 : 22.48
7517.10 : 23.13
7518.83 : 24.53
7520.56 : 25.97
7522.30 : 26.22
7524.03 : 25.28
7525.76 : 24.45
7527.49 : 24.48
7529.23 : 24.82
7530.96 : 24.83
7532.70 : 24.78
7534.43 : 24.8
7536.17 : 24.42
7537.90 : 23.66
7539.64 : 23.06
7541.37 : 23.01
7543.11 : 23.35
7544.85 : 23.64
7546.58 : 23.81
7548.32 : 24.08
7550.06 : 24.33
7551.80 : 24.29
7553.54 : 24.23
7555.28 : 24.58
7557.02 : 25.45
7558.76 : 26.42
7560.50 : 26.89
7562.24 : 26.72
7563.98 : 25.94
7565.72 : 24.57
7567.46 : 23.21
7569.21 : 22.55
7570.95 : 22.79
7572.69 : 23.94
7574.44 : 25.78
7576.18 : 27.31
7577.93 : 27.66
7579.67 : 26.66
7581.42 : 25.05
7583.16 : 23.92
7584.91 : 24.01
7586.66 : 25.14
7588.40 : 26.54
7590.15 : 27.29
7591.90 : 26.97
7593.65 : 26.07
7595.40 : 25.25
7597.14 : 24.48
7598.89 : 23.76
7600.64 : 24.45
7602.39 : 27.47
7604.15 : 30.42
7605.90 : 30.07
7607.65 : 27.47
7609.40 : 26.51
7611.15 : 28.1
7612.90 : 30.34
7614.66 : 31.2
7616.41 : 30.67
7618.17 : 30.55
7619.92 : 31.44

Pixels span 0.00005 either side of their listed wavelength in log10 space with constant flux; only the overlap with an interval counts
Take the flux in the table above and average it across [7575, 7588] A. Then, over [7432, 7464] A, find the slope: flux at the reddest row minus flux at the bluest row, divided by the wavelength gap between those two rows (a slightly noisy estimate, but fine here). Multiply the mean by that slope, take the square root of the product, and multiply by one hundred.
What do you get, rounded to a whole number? 184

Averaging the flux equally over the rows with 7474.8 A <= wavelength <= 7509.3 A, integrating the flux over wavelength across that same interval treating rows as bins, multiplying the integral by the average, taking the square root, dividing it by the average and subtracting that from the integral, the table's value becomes 877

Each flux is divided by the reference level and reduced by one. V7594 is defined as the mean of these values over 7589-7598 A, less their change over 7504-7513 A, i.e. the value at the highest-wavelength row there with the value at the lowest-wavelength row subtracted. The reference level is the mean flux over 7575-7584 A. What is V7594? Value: 0.125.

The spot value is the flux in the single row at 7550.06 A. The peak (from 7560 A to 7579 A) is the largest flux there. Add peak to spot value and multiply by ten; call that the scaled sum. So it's 520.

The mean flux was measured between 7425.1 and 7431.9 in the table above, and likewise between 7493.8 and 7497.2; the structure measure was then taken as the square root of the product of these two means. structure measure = 23.3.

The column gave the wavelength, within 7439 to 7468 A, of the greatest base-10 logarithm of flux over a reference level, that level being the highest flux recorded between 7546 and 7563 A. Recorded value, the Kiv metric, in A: 7439.61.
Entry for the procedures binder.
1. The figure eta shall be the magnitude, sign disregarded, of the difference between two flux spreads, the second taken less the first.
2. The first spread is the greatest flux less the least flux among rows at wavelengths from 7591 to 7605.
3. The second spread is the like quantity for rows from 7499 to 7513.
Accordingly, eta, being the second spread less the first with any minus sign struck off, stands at 3.3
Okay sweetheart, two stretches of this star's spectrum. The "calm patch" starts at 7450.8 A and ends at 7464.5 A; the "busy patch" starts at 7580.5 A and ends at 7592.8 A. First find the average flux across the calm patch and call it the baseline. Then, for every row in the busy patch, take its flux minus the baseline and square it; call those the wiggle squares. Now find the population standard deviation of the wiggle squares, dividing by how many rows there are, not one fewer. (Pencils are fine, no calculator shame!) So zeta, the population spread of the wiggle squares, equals 5.4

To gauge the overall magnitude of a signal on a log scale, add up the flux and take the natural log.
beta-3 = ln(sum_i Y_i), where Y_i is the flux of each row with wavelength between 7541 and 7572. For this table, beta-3 6.09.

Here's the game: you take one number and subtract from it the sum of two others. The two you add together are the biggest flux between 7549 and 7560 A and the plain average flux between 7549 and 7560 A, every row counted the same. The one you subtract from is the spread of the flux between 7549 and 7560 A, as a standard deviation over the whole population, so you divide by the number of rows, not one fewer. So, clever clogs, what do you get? -51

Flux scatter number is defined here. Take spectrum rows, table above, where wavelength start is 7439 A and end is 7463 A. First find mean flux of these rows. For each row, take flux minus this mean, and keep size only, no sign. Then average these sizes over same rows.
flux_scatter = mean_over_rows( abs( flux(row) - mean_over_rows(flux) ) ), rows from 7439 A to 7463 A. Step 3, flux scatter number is 1.27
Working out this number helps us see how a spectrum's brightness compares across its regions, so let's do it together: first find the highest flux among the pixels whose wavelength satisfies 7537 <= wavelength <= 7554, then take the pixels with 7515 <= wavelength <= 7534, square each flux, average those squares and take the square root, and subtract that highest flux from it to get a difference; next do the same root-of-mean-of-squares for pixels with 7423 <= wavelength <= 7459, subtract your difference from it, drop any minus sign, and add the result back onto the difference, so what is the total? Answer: 23.2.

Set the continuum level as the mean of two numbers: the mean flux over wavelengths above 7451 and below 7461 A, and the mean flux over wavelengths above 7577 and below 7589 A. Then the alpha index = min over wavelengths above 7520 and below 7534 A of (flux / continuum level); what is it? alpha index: 1.01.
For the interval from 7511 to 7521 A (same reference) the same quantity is 0.92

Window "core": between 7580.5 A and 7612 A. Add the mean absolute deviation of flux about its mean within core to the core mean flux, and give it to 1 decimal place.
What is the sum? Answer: 27.9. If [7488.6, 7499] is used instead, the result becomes 24.7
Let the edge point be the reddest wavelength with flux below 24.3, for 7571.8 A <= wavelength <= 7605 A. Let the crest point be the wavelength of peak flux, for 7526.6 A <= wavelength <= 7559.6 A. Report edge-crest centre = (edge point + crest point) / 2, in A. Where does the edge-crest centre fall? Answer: 7578.8 A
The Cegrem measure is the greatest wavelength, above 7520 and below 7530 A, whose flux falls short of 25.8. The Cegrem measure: 7529.23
